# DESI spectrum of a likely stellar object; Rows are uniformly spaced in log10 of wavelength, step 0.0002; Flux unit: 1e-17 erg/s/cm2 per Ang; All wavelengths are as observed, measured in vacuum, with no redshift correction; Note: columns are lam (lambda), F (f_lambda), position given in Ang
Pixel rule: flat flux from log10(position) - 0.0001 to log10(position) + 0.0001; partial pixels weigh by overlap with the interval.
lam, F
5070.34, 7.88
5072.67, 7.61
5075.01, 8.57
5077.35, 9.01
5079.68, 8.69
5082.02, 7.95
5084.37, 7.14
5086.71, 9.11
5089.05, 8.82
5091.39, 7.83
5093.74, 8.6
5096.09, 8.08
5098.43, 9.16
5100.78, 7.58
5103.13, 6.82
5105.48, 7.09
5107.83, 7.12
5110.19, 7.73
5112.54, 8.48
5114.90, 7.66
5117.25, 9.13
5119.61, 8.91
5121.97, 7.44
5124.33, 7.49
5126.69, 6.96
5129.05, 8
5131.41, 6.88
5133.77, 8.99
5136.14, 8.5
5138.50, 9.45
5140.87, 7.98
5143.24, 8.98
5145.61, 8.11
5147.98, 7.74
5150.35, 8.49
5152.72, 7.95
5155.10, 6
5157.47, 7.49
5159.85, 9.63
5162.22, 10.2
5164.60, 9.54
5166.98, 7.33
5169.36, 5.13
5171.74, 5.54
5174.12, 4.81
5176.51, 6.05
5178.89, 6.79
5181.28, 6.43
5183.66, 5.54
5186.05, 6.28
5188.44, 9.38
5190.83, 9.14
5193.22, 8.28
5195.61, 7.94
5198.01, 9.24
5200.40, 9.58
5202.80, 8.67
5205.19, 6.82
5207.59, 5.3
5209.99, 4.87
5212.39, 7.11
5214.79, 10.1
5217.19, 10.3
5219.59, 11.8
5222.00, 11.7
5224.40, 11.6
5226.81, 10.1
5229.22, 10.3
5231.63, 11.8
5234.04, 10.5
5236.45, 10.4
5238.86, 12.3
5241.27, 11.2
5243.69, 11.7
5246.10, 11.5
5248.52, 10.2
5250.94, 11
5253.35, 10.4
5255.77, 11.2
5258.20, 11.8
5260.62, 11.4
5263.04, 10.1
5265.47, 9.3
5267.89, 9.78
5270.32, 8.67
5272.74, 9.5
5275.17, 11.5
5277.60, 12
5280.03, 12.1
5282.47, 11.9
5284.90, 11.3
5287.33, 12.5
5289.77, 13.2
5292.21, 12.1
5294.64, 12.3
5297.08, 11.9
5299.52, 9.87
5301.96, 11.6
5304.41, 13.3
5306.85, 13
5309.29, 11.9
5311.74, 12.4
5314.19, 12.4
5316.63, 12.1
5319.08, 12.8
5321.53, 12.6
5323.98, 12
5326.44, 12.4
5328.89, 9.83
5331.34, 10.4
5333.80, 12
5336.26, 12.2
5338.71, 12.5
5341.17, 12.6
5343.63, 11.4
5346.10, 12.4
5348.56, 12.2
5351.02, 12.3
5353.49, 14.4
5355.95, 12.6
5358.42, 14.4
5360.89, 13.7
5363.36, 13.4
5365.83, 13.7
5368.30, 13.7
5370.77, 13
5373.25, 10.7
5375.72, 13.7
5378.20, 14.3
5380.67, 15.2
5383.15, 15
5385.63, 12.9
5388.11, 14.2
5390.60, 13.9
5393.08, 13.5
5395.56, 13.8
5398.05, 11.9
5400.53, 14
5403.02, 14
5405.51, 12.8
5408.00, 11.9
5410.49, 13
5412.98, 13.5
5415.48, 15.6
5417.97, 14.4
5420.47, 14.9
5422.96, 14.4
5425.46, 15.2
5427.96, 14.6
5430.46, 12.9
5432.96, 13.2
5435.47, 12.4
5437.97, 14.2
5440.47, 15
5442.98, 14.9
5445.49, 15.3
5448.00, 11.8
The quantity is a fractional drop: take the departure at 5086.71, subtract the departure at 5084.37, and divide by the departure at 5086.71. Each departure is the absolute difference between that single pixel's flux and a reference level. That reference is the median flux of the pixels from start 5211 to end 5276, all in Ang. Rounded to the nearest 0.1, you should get -1.4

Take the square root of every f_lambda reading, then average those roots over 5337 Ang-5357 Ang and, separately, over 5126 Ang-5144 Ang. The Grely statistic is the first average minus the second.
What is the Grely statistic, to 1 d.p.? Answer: 0.7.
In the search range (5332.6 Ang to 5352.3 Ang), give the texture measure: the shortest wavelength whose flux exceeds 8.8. 5333.80 Ang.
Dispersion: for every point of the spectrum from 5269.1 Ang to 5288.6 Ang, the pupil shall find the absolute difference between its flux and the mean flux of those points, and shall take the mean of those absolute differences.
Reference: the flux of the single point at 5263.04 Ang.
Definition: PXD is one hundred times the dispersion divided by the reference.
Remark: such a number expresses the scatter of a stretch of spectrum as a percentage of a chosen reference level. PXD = 10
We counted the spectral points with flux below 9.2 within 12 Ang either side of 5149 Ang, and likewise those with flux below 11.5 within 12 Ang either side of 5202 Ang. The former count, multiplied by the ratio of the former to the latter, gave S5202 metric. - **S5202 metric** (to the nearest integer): 6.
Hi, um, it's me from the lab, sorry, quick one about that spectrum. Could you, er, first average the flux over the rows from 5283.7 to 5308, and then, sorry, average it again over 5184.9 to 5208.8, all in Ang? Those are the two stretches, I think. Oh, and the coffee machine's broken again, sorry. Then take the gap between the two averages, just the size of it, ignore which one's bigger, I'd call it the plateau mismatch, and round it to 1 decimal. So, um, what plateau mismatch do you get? 4.0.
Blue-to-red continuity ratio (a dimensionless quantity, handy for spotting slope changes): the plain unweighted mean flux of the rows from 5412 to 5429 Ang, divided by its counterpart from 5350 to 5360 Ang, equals 1.09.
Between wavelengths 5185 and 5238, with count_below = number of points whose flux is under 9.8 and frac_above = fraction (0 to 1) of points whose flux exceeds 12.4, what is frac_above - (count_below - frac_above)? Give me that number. -12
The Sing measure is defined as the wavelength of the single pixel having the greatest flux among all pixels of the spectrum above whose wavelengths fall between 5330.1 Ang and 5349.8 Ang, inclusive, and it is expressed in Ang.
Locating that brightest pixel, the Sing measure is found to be 5341.17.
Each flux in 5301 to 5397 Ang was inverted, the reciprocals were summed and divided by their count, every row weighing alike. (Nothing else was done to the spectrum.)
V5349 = 0.079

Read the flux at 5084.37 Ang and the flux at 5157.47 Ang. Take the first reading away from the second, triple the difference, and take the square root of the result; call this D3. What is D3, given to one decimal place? 1.0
